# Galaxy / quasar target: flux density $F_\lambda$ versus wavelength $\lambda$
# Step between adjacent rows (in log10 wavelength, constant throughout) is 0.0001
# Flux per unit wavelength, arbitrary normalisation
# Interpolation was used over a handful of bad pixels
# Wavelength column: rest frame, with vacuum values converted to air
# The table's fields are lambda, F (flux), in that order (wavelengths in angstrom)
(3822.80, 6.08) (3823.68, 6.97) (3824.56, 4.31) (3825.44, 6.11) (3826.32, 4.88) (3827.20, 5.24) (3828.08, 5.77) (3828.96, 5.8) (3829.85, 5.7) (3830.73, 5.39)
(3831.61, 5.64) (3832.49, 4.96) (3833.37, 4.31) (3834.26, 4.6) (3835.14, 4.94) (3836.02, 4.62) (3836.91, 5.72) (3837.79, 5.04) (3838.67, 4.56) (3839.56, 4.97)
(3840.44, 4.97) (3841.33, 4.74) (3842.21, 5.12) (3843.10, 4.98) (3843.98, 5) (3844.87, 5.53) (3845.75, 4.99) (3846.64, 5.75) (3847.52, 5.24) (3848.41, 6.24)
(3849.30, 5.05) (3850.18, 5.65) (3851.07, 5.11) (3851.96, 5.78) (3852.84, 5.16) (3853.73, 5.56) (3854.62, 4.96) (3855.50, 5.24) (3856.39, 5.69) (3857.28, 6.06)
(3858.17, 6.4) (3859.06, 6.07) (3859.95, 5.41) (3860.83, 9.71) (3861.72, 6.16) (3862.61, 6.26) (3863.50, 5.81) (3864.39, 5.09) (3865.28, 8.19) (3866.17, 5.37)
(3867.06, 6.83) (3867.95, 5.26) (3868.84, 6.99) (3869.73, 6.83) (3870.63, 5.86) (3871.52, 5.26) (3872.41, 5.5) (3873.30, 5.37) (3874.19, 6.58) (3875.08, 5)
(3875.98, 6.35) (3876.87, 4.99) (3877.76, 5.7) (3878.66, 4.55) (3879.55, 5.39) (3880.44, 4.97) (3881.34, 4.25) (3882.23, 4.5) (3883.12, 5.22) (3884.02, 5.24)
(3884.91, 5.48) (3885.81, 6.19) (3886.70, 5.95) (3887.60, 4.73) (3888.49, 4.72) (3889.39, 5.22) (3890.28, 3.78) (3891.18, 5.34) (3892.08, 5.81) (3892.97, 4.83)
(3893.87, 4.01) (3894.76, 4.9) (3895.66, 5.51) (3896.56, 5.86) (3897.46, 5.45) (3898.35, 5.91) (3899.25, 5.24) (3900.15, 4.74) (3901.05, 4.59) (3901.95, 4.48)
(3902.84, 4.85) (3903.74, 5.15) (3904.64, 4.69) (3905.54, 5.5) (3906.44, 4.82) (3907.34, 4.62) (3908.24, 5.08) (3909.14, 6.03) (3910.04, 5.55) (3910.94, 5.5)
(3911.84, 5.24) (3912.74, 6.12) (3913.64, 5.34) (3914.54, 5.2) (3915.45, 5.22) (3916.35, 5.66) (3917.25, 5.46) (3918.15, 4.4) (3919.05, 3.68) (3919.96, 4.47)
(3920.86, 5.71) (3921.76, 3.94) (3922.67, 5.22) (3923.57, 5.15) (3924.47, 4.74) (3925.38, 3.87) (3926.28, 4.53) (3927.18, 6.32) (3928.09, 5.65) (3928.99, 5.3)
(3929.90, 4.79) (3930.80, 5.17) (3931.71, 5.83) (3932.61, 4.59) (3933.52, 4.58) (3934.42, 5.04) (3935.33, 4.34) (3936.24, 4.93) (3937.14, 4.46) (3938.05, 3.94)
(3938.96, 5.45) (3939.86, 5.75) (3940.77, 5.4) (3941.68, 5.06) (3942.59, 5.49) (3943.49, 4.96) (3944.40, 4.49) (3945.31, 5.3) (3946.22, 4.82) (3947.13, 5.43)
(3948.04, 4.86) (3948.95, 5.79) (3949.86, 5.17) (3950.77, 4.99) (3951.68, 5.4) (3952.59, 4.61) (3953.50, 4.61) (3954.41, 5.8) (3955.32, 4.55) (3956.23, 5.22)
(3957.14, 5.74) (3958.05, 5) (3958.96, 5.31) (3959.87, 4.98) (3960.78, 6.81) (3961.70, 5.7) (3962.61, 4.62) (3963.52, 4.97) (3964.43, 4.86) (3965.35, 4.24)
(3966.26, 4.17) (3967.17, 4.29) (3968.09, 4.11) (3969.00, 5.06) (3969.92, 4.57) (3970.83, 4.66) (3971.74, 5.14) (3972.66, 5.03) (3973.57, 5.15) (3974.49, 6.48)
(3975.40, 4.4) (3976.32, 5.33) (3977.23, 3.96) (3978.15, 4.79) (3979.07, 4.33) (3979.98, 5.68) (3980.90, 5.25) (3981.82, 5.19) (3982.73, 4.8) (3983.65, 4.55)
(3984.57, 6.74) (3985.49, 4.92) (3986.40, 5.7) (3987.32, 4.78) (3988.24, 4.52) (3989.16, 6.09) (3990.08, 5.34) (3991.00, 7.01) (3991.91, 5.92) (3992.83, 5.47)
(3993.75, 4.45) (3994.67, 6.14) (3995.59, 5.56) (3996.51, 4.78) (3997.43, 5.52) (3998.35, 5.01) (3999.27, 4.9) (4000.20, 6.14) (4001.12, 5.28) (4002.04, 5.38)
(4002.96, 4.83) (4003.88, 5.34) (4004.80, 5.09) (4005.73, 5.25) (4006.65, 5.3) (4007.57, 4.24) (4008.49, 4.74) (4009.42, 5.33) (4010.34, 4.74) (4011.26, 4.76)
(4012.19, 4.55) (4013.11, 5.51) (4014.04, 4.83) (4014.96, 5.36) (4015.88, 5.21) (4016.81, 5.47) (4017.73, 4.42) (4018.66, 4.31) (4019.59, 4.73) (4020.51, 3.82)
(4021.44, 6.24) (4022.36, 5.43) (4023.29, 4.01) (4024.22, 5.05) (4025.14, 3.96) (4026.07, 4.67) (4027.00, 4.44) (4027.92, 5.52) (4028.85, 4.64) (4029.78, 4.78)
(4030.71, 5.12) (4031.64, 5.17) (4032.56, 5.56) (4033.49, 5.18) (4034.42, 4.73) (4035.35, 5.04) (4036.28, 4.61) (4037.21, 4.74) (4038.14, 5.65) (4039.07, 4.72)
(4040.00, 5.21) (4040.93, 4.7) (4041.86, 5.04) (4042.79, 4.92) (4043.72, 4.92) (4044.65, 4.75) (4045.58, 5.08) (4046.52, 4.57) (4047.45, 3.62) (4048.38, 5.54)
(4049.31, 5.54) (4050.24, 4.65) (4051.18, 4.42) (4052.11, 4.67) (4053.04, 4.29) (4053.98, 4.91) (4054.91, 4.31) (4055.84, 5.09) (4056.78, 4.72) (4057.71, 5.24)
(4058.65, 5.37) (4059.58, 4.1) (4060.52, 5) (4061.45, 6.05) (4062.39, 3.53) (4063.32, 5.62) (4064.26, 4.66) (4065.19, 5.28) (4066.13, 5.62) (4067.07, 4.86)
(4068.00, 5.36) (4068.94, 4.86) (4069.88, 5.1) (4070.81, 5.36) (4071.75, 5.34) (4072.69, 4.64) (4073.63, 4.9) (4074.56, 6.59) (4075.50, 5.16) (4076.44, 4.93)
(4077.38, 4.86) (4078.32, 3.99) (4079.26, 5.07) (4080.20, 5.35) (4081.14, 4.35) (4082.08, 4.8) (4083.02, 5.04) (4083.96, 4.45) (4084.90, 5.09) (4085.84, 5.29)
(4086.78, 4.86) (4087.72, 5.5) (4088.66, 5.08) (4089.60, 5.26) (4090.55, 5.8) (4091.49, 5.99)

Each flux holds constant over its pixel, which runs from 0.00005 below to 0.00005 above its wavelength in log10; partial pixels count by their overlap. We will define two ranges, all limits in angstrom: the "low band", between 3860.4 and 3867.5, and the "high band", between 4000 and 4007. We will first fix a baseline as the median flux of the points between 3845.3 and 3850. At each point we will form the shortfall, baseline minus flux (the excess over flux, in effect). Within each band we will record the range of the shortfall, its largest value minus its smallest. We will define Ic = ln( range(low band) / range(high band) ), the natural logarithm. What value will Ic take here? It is 1.3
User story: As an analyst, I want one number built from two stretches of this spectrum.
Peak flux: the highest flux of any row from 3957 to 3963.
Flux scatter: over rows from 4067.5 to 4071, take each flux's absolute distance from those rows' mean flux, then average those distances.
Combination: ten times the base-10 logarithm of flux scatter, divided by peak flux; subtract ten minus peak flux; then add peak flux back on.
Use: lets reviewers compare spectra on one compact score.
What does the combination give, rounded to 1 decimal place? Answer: 2.6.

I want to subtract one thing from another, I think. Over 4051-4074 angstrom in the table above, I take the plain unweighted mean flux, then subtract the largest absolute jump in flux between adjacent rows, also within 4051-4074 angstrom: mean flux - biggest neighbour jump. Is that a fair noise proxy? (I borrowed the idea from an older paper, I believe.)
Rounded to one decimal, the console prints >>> 2.4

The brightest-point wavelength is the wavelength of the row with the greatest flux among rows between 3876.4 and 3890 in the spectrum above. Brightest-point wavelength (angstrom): 3885.81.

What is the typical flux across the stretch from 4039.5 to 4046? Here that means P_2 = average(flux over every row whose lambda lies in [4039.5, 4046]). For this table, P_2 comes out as 4.9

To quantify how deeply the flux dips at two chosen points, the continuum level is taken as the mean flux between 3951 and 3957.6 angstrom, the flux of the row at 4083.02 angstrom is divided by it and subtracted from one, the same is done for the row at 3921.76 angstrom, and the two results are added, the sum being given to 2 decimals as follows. 0.25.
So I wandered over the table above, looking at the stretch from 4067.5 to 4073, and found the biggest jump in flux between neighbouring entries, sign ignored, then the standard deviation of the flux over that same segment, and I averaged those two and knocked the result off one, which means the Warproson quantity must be 0.5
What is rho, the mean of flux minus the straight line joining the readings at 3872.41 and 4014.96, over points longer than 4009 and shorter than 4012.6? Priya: -0.52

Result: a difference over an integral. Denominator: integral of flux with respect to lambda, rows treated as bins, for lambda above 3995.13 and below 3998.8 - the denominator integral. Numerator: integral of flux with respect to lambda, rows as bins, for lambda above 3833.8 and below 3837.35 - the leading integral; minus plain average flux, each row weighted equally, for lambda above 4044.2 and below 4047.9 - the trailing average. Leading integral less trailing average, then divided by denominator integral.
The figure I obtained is 0.68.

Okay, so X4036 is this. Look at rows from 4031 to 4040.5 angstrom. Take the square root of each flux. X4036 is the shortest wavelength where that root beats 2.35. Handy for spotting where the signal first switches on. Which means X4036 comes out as 4032.56 angstrom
